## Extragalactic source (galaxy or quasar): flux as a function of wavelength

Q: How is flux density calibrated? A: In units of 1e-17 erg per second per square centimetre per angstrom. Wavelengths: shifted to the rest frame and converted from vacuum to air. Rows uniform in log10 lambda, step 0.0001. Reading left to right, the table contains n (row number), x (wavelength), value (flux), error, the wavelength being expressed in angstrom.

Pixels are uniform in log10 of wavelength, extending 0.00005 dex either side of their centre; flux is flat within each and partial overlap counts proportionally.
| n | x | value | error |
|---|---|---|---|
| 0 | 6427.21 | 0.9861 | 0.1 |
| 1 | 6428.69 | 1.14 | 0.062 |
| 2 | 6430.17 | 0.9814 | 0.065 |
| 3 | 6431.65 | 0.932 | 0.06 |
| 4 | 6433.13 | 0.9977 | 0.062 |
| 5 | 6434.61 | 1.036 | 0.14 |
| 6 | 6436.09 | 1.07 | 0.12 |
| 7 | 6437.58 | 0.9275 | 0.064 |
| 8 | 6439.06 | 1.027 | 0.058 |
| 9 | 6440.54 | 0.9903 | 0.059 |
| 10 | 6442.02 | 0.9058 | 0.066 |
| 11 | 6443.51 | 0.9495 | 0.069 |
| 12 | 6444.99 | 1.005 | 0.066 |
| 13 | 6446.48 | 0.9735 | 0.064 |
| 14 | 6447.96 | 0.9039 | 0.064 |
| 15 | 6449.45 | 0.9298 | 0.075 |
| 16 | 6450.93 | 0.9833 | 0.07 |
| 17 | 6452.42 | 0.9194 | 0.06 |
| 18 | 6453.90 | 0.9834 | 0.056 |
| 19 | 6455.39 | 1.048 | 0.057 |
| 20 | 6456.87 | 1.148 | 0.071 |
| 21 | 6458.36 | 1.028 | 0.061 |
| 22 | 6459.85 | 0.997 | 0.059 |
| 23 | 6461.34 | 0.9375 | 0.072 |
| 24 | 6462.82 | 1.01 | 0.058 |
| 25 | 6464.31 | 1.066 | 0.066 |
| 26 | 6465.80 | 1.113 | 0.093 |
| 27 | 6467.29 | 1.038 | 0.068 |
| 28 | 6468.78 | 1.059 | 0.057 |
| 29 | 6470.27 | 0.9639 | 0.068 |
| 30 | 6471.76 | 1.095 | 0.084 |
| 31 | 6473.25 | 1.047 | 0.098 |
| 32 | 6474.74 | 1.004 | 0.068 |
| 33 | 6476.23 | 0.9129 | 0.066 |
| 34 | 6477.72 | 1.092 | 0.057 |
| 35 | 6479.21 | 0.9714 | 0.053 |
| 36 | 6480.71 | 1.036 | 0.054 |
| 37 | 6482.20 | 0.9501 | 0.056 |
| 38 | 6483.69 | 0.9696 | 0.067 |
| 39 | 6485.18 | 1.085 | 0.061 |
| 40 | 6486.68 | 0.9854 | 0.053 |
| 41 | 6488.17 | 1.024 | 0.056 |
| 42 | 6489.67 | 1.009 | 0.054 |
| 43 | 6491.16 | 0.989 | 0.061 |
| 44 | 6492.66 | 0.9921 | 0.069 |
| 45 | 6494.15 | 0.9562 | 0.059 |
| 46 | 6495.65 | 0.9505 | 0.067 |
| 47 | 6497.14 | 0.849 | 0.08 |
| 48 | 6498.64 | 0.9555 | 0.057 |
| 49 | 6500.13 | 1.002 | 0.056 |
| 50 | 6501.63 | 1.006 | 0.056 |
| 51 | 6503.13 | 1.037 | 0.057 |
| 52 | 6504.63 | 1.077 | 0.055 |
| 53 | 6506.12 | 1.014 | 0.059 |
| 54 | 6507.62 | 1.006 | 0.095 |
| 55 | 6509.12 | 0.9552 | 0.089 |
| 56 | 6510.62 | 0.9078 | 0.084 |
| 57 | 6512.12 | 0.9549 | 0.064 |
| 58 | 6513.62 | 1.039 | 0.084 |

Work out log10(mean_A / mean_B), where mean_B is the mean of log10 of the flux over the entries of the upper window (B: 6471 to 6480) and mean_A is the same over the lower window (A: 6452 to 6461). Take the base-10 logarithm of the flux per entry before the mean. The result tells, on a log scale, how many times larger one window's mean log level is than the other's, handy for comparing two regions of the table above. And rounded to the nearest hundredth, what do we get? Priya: 0.00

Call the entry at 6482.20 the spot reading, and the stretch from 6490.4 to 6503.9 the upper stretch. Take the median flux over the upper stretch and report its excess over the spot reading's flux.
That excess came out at 0.04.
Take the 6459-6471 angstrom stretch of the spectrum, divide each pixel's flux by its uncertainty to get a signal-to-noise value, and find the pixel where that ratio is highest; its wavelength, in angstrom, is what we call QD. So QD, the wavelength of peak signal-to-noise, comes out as 6468.78 angstrom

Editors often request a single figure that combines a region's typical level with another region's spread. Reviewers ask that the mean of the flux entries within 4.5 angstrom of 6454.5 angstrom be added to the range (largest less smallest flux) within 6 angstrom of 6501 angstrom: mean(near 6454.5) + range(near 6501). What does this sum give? 1.25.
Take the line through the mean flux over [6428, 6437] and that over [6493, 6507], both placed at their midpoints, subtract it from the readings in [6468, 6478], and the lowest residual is -0.085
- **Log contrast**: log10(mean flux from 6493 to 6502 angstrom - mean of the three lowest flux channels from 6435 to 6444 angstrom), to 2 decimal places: -1.59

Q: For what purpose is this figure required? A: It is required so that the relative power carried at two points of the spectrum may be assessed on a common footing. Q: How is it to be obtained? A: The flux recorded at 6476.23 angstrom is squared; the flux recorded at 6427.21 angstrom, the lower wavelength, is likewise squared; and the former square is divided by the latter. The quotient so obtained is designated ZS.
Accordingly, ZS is 0.86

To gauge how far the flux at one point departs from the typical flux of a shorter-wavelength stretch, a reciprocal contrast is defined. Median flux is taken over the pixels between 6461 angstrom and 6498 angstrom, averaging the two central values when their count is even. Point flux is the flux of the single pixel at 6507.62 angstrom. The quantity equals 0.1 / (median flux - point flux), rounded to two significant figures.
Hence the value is -50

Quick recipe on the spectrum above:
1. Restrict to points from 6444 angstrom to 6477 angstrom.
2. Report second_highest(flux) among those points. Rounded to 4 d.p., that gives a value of 1.1130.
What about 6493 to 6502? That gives 1.0020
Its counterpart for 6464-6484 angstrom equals 1.0950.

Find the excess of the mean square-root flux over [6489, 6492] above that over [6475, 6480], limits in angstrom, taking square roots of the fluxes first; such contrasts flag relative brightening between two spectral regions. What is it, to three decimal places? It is 0.004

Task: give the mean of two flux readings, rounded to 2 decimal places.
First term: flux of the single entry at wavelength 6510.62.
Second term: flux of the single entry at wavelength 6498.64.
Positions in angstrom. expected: 0.93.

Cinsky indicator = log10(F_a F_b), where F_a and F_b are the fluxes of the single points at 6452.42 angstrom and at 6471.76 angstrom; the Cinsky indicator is 0.00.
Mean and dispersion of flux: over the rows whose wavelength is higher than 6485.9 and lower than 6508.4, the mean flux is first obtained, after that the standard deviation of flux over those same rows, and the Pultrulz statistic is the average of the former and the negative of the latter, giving 0.470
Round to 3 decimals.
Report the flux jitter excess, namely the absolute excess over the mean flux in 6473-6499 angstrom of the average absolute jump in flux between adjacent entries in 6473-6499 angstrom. 0.920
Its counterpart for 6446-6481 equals 0.937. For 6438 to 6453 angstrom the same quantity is 0.907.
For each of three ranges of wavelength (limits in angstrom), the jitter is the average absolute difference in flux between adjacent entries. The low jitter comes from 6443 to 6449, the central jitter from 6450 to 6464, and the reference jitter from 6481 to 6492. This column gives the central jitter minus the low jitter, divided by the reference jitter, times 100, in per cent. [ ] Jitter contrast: 38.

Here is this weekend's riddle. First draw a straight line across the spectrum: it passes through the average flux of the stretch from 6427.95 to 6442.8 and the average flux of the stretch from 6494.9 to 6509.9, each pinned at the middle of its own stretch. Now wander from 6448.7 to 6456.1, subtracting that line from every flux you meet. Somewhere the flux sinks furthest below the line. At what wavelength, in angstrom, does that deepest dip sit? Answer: 6452.42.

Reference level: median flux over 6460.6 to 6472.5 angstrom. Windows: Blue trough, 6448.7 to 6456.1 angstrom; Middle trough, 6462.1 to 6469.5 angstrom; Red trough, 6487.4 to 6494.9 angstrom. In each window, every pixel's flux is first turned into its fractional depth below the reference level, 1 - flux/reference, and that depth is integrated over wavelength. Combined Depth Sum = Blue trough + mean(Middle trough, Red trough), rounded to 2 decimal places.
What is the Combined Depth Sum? 0.70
